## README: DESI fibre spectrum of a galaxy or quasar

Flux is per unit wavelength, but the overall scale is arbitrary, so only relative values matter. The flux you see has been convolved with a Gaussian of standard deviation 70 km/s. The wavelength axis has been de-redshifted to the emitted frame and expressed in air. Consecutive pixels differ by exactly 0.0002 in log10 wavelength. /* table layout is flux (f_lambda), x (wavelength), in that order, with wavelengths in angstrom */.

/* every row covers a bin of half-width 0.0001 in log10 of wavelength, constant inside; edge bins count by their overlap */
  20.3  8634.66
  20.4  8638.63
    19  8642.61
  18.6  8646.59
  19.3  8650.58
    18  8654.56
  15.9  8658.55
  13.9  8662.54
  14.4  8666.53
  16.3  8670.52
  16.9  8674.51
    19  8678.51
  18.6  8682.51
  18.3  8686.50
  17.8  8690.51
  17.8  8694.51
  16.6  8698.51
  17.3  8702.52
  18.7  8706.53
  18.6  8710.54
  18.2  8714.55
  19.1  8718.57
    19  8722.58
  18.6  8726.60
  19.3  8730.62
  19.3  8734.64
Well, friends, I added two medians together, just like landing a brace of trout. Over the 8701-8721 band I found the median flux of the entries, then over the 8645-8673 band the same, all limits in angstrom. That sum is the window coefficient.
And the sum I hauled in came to 34.9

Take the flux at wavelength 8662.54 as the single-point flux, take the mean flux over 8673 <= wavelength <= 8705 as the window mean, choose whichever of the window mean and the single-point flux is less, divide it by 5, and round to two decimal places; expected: 2.78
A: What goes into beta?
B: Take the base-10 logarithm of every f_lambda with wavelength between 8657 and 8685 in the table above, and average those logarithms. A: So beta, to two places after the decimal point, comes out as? 1.21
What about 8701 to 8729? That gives 1.27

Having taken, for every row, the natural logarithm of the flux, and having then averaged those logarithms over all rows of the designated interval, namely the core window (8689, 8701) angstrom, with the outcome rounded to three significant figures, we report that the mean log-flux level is 2.86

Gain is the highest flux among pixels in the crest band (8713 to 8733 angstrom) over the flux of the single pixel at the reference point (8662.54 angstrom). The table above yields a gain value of 1.39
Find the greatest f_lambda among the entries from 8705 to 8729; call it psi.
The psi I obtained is 19.1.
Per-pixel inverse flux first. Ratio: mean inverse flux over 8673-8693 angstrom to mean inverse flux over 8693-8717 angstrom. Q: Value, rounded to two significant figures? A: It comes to 0.99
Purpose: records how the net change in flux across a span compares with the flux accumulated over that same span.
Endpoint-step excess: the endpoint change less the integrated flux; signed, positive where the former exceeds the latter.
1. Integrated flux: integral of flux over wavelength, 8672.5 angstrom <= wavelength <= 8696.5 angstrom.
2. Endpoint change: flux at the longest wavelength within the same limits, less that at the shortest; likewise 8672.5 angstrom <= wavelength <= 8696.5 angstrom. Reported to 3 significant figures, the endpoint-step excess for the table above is -433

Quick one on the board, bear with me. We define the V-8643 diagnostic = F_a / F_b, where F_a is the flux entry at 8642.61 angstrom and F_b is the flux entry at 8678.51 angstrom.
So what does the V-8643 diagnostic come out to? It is 1.00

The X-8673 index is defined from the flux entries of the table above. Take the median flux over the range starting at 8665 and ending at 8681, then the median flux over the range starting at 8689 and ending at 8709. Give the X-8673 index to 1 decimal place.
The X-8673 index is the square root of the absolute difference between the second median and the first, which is 1.1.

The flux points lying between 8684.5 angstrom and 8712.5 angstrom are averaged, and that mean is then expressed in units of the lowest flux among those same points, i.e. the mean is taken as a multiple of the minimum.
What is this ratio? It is 1.08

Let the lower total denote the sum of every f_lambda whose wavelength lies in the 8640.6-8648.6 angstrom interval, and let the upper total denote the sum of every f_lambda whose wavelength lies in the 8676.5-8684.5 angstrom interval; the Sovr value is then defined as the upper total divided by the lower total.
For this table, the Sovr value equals 1.0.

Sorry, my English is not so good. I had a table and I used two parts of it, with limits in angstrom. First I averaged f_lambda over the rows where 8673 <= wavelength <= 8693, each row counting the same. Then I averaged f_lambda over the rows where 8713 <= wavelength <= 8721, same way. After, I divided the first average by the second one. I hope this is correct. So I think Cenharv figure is 0.97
